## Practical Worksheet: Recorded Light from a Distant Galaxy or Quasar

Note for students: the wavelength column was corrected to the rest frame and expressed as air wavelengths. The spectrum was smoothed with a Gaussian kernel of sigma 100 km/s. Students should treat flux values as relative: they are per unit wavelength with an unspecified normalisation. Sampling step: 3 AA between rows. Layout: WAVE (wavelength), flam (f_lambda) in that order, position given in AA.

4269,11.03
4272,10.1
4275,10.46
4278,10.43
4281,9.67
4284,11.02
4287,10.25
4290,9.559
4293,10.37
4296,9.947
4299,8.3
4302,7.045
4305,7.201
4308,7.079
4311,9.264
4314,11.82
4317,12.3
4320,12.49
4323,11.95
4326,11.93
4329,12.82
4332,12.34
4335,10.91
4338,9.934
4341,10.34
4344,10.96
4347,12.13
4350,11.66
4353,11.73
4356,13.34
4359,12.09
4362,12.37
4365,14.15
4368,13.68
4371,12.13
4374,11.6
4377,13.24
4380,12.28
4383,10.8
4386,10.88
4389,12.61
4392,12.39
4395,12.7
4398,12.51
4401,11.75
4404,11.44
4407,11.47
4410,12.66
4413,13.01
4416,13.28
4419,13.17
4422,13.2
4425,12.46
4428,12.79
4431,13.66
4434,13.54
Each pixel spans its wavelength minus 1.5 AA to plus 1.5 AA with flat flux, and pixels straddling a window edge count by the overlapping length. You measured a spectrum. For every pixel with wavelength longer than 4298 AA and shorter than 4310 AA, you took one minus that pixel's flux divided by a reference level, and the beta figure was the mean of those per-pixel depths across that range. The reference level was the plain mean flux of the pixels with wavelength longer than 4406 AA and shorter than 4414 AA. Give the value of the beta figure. 0.40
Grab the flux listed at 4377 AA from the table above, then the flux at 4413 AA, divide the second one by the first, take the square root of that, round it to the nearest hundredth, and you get 0.99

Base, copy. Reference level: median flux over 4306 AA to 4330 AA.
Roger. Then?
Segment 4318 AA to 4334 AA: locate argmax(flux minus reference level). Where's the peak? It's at 4329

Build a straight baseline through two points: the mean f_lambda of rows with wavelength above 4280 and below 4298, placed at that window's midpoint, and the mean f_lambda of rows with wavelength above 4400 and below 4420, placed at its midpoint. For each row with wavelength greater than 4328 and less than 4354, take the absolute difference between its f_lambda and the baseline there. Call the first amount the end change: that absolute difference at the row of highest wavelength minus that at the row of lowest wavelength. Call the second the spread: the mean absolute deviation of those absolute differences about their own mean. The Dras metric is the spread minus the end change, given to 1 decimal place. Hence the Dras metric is 2.0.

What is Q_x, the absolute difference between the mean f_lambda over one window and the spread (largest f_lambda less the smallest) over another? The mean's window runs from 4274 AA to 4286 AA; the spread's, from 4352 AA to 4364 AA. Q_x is 8.8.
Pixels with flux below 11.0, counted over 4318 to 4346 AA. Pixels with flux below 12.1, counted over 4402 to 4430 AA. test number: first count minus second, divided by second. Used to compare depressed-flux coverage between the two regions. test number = 1.0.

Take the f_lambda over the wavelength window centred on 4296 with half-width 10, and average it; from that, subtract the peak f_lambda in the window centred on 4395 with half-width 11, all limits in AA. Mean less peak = -4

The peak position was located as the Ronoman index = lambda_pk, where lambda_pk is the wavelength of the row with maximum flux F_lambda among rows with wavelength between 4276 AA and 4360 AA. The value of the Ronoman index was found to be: 4356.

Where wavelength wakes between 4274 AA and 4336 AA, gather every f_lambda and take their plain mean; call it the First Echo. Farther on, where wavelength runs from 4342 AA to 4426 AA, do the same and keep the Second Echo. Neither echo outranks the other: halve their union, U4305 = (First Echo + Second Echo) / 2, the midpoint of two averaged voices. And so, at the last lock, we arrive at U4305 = 11.3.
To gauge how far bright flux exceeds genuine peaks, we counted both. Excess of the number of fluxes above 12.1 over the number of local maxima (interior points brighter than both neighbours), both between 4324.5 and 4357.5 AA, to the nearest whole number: 2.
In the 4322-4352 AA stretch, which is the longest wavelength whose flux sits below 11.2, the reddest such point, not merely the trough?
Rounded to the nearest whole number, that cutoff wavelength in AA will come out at 4344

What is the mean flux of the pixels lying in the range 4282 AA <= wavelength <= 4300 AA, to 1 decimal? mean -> 9.9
